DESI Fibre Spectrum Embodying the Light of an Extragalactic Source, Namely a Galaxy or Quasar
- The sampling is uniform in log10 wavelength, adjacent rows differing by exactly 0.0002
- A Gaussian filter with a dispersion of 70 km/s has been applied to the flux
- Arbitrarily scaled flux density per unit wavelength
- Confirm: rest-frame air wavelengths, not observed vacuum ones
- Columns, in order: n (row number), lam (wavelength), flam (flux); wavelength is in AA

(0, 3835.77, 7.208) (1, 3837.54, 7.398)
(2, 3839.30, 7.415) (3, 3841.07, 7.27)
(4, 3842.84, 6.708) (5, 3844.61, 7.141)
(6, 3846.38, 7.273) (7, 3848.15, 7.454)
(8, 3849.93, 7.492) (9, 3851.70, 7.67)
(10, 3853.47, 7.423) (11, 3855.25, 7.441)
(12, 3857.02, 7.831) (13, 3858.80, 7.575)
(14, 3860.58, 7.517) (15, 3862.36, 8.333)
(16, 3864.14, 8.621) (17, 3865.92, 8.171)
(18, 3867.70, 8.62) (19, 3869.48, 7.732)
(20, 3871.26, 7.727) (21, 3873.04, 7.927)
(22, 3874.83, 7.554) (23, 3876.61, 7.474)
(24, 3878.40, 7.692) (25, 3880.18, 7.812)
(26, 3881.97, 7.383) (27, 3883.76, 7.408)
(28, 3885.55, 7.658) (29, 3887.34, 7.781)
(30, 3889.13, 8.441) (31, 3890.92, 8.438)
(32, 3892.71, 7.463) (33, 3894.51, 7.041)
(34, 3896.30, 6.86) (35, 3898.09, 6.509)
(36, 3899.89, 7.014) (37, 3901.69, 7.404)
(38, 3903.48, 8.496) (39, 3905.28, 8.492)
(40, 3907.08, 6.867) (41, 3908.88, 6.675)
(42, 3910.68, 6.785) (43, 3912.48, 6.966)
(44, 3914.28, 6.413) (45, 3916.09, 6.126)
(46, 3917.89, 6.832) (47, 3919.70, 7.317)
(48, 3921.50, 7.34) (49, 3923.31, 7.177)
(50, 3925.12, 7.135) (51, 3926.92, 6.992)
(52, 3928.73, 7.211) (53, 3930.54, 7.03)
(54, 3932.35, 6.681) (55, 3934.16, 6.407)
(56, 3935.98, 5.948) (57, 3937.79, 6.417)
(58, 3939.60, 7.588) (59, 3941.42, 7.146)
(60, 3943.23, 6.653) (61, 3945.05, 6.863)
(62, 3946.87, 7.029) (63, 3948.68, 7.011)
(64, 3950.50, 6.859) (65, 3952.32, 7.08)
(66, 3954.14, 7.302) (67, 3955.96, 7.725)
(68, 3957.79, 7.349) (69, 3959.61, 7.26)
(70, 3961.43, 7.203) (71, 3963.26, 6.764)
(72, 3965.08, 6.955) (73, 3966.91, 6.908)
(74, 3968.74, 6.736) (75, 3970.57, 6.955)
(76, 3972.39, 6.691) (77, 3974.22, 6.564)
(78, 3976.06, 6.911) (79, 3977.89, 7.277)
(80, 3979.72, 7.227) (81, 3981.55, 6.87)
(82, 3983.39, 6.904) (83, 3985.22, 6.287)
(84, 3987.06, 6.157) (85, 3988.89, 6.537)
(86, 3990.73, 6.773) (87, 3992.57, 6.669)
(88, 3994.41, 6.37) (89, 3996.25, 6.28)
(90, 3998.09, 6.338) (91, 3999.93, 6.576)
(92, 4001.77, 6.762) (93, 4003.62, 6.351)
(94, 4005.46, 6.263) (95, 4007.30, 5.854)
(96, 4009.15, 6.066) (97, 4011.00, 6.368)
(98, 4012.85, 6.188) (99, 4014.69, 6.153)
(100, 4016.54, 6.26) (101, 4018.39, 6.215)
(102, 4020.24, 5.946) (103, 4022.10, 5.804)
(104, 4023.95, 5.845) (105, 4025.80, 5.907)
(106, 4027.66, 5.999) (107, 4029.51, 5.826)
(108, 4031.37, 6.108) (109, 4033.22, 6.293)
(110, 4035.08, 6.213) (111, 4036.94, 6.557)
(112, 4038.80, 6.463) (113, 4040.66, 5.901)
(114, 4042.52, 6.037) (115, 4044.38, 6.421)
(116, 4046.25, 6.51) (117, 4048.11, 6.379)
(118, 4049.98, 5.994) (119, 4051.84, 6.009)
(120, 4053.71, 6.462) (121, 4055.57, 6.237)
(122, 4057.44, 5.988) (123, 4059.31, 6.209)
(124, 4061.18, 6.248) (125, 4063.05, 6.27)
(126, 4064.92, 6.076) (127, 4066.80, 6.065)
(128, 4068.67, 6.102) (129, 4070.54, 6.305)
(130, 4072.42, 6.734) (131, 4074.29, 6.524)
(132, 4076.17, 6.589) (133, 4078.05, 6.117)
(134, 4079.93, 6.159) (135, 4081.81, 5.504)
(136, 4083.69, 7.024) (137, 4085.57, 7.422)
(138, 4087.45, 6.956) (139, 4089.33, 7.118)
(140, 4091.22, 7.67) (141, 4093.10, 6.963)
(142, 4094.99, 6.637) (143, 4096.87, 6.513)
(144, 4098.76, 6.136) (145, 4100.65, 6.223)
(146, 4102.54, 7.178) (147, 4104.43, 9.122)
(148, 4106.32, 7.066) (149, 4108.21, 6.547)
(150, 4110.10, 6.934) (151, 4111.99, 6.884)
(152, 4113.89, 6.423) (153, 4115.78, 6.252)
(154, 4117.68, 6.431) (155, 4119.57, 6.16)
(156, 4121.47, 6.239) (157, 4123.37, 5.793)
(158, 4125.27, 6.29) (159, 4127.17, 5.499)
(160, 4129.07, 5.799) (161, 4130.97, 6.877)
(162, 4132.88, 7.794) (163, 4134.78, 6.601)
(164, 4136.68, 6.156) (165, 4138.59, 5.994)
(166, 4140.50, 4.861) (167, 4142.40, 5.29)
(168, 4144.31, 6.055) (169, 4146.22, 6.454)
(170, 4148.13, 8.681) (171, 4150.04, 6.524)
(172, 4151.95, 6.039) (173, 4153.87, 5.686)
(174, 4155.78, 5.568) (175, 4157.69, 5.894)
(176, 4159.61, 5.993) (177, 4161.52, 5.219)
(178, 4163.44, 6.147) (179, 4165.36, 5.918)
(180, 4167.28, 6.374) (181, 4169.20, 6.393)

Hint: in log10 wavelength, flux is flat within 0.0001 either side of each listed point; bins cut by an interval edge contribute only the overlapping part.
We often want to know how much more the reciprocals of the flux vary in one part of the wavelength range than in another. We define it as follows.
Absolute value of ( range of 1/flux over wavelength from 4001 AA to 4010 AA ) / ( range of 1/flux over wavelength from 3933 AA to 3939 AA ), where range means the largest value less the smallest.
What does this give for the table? 1.9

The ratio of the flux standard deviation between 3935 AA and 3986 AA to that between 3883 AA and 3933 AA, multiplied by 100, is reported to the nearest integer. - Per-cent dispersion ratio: 60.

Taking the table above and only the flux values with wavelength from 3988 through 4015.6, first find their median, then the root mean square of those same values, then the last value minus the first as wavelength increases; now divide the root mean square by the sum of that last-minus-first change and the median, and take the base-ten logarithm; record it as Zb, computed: 0.03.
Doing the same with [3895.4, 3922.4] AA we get -0.01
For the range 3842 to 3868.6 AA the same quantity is -0.09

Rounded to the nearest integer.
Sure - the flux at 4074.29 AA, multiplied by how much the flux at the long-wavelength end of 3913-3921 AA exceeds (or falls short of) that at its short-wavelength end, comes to 6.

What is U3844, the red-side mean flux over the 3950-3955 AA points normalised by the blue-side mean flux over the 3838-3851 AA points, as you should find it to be 0.98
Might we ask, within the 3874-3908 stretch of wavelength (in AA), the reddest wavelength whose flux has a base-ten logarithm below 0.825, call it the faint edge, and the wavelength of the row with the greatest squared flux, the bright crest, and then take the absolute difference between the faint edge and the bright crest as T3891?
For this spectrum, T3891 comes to 5.4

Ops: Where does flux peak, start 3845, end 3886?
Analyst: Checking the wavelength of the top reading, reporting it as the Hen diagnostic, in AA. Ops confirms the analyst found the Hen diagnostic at 3864.14 AA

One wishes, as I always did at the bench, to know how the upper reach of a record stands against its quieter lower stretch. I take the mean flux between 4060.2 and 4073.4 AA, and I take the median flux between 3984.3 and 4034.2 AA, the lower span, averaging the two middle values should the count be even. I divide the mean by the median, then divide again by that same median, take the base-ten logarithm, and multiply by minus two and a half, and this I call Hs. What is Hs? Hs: 1.99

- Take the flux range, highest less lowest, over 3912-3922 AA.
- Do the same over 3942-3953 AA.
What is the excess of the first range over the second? 0.79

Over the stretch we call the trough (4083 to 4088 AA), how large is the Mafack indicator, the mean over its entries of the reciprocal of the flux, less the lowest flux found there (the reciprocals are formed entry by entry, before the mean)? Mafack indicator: -6.8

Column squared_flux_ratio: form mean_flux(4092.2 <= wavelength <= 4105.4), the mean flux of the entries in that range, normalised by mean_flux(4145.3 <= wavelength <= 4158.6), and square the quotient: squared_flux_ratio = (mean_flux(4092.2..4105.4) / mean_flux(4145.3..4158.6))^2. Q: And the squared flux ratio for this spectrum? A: 1.18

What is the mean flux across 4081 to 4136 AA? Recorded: 6.69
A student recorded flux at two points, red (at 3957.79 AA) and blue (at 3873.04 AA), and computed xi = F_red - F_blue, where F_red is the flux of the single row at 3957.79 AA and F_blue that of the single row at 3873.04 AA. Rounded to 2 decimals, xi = -0.58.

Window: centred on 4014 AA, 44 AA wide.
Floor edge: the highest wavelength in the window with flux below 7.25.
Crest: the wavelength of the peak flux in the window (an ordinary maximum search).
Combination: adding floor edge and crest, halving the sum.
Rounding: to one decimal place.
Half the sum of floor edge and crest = 4018.4 AA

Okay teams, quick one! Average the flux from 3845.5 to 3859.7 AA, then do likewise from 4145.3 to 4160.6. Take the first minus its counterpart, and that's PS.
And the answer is 1.2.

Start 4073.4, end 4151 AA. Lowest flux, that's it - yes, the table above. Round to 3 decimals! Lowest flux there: 4.861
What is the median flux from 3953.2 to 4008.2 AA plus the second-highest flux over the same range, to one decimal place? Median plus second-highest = 14.1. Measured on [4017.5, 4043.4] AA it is 12.5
